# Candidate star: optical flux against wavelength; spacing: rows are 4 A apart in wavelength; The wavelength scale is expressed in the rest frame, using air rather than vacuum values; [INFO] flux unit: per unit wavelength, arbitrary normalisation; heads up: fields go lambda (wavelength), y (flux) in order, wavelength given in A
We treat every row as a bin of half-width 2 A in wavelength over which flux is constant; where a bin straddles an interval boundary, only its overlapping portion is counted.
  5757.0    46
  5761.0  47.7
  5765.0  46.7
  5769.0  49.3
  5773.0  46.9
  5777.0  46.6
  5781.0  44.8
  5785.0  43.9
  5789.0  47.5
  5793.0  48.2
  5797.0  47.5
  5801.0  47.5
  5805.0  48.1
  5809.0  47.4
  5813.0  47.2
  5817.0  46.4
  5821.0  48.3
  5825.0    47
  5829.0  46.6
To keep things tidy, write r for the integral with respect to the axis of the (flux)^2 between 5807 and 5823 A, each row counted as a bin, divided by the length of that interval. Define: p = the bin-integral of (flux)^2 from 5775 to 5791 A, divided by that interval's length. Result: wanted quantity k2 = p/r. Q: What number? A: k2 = 0.93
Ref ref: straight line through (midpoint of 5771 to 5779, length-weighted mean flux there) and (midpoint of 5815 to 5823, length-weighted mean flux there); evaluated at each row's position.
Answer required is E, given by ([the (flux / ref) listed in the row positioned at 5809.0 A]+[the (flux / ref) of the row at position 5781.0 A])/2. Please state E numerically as 0.980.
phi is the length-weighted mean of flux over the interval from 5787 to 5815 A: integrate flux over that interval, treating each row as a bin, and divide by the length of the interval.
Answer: 47.6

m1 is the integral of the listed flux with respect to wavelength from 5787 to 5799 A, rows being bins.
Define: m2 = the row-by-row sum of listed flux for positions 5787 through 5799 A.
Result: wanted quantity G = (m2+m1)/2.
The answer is 358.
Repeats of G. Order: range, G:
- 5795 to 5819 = 710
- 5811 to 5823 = 355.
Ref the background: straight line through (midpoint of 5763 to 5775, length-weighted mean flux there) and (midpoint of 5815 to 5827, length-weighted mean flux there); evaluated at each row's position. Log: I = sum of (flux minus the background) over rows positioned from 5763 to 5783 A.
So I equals -4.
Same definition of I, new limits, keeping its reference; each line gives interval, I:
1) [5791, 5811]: 2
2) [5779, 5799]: -5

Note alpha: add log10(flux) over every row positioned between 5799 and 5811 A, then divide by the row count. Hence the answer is 1.68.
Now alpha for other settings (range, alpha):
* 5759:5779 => 1.68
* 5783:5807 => 1.67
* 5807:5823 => 1.68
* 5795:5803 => 1.68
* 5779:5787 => 1.65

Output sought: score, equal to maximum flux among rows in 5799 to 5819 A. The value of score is 48.1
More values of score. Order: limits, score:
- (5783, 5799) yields 48.2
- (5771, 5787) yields 46.9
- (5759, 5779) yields 49.3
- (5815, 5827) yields 48.3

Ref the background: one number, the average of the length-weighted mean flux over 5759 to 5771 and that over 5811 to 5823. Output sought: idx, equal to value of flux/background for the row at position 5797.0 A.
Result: 1.00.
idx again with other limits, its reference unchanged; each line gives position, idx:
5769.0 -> 1.04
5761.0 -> 1.00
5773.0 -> 0.99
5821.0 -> 1.01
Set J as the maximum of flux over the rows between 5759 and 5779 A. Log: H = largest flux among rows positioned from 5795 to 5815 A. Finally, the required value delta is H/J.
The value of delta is 0.98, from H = 48.1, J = 49.3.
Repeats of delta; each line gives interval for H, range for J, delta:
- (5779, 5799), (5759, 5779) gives 0.98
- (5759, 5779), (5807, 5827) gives 1.02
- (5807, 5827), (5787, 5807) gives 1.00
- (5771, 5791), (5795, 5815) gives 0.99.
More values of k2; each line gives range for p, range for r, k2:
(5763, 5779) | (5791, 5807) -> 0.98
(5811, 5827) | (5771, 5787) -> 1.07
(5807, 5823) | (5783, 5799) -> 1.02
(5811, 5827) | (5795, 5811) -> 0.98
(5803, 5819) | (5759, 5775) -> 0.98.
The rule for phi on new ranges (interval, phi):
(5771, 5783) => 46.1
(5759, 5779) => 47.4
